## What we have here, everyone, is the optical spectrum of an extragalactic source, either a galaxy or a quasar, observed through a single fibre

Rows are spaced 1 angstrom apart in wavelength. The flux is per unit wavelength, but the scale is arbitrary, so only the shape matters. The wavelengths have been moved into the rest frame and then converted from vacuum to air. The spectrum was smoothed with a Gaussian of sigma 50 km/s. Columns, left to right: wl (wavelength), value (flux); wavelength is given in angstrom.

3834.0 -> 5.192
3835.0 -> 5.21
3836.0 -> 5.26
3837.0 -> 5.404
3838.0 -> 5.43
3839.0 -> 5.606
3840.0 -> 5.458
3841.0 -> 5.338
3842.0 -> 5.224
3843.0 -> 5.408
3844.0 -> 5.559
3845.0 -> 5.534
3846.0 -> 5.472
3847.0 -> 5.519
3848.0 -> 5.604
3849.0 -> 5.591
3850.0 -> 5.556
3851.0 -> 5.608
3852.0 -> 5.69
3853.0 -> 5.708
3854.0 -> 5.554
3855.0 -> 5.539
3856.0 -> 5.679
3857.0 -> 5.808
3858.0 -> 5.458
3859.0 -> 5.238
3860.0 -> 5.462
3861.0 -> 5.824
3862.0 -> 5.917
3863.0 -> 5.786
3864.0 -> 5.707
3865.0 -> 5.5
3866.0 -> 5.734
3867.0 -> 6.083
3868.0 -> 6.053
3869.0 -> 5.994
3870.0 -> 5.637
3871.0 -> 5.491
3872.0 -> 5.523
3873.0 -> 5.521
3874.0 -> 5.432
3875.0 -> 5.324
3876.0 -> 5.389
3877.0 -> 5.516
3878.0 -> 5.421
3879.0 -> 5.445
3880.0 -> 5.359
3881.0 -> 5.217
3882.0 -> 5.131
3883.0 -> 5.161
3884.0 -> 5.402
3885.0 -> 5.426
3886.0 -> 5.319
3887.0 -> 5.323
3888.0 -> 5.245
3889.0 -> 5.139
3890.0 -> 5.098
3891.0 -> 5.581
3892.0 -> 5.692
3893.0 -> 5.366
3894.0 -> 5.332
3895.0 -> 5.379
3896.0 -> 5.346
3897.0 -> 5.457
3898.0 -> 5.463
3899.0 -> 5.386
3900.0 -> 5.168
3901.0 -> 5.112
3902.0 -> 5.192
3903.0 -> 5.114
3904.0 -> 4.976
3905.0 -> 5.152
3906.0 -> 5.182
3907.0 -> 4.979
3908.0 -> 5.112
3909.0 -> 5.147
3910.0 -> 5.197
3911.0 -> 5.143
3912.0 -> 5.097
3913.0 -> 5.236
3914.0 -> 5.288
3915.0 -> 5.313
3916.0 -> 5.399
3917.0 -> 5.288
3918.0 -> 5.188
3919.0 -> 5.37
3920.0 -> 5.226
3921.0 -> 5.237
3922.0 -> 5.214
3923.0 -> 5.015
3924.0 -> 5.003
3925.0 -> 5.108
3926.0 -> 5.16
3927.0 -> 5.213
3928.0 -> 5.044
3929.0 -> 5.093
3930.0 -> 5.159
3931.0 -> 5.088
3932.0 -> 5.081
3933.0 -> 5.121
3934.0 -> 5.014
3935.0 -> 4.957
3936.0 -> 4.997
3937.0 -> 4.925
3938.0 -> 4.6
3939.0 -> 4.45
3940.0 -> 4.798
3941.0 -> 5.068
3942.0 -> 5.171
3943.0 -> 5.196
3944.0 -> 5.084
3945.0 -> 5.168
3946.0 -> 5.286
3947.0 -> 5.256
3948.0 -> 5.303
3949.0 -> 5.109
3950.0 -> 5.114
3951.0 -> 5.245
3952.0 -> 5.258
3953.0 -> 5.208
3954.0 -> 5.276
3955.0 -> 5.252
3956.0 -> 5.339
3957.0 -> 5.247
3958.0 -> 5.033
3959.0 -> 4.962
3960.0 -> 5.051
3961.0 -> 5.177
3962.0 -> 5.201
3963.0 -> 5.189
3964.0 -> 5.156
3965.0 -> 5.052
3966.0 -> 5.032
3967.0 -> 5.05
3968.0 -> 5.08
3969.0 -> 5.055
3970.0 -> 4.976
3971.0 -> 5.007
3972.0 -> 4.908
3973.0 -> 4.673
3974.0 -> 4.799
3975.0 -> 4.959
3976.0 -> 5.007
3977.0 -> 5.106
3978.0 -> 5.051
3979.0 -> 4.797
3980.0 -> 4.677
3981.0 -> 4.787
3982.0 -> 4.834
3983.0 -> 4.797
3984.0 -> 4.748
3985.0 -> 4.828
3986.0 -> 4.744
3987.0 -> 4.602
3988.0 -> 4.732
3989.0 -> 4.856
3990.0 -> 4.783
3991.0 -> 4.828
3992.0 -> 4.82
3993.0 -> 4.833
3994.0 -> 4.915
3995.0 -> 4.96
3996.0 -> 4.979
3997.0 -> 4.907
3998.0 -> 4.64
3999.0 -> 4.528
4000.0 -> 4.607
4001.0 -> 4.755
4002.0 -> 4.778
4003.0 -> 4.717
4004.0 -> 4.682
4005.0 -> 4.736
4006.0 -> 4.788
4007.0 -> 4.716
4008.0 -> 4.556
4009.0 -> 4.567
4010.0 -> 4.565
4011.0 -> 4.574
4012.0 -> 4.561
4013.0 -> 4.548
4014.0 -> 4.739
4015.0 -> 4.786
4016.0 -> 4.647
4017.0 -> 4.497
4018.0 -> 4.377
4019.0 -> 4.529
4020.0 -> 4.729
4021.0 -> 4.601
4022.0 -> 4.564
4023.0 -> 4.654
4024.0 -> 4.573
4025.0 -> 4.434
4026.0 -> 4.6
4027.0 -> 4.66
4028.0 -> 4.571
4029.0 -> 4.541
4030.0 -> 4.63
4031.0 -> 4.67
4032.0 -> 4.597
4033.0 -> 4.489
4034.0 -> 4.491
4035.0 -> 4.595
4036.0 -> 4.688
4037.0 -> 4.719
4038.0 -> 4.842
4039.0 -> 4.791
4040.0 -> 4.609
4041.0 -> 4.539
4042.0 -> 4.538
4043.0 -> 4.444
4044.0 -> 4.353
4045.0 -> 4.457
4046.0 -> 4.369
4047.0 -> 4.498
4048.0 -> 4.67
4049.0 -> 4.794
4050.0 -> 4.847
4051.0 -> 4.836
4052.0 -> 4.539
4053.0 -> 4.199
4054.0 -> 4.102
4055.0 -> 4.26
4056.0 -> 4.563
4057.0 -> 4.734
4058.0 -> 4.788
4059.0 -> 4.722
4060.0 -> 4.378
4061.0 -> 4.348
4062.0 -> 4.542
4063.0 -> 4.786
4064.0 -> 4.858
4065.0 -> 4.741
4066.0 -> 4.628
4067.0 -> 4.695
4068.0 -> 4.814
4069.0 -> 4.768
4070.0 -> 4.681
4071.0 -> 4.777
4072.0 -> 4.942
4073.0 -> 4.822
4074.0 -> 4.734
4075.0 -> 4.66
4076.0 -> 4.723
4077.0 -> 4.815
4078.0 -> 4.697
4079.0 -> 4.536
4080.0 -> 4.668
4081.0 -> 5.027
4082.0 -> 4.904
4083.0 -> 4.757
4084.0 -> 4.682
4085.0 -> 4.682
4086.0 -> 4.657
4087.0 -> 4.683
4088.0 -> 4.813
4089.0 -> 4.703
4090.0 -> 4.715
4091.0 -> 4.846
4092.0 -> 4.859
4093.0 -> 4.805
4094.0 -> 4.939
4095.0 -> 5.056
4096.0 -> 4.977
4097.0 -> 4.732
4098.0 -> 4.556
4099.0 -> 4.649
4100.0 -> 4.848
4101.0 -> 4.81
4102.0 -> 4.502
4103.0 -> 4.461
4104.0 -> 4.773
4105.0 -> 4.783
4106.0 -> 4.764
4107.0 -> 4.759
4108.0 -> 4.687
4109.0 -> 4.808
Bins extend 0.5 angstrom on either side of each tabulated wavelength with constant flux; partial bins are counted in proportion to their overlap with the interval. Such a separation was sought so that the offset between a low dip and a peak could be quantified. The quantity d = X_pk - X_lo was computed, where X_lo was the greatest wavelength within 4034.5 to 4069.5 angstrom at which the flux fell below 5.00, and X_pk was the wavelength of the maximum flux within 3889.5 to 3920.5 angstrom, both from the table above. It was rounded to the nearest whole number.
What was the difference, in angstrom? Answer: -177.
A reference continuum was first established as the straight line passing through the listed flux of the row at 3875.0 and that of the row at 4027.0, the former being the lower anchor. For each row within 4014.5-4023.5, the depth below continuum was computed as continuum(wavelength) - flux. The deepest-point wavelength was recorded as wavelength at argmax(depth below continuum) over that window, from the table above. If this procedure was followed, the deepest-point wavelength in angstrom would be 4018.0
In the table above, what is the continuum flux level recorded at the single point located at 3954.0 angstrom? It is 5.276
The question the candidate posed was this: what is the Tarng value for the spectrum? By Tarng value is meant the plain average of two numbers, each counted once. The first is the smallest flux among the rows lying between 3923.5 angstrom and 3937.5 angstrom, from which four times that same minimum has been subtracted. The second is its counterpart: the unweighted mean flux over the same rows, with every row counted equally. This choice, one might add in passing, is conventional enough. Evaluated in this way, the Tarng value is -4.85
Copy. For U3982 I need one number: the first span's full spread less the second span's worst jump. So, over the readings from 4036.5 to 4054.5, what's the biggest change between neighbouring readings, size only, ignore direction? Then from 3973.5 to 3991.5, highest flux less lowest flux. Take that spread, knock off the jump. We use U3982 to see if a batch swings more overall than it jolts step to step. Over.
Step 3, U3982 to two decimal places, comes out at 0.16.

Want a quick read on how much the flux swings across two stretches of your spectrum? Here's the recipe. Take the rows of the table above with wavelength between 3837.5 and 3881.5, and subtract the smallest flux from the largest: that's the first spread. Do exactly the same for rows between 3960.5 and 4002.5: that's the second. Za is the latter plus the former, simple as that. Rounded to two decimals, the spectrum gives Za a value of 1.54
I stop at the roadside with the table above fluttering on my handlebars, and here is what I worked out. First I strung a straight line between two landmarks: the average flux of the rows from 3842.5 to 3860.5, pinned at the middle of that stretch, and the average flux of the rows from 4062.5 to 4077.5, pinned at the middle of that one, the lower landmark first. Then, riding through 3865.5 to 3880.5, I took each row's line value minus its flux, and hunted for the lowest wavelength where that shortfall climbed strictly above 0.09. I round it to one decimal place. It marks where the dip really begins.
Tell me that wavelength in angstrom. 3875.0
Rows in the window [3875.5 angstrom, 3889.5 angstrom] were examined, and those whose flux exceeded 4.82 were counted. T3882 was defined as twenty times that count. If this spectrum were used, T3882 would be 280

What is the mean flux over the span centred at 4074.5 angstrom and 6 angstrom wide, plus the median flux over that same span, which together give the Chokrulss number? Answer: 9.6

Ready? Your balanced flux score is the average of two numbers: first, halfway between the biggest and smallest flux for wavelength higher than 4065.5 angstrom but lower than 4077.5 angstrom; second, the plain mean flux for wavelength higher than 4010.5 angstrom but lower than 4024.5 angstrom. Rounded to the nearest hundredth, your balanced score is 4.69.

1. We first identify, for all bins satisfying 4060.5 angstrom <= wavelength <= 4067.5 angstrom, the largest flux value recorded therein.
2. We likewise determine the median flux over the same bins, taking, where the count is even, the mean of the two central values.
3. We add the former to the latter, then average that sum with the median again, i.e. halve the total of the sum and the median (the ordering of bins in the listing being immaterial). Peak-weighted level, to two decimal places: 7.12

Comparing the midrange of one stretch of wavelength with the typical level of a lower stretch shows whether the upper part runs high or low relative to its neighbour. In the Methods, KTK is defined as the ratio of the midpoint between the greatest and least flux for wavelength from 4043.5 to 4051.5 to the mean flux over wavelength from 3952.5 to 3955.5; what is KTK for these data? 0.877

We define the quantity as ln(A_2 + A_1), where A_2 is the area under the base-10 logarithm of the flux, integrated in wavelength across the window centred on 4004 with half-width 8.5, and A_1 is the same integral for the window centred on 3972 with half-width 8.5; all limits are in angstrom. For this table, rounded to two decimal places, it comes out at 3.15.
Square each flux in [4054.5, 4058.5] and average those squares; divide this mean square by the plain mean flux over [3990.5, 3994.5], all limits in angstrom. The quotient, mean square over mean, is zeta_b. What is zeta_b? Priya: 4.3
